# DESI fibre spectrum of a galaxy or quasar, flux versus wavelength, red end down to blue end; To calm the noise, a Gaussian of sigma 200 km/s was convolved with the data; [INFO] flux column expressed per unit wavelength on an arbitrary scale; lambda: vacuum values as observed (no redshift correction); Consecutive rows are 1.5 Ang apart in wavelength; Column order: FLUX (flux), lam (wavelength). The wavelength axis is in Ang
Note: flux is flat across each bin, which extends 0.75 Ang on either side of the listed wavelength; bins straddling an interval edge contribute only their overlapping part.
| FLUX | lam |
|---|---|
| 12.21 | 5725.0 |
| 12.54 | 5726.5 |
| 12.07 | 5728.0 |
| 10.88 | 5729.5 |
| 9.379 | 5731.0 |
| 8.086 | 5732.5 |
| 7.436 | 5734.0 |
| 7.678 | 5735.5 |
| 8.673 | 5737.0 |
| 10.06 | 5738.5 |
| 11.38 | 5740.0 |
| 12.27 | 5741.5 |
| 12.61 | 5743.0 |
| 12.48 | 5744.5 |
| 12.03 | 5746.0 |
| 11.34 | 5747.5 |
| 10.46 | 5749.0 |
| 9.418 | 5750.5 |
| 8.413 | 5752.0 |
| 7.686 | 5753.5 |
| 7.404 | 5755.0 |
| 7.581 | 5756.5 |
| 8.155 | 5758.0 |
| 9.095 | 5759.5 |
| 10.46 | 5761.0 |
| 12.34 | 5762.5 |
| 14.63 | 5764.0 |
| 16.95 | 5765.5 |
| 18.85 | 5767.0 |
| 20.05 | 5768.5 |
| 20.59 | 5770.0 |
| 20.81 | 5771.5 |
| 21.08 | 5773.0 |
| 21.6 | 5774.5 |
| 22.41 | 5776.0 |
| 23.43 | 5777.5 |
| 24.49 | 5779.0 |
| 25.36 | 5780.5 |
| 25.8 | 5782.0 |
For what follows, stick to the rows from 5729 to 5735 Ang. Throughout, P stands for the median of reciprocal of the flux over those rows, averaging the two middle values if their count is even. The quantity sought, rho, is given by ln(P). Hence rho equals -2.16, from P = 0.12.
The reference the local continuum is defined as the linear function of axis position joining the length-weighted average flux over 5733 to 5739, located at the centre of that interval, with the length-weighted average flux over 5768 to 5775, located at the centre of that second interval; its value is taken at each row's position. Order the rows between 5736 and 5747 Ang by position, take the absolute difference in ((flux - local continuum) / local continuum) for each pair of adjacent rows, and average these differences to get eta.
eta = 0.06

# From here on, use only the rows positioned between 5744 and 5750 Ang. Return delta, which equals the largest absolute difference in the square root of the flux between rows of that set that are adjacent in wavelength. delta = 0.13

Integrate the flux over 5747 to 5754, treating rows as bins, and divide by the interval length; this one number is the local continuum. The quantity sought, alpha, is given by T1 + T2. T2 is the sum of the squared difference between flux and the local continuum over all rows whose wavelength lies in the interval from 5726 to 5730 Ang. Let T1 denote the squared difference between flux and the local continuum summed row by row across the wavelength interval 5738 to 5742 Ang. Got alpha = 30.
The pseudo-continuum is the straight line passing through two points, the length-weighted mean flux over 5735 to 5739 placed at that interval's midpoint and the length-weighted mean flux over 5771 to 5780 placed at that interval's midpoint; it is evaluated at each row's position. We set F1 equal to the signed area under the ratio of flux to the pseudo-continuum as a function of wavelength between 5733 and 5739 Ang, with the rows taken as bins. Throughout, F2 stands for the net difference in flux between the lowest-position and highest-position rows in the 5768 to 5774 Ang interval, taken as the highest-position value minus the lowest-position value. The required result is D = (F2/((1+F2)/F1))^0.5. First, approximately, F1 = 5.9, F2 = 1.0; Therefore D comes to 1.74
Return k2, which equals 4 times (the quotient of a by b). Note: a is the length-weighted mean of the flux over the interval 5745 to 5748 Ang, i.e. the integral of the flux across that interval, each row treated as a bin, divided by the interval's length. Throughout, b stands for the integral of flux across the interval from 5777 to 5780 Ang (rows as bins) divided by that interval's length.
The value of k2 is 2.0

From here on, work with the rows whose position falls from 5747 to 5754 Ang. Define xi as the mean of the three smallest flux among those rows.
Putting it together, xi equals 8.5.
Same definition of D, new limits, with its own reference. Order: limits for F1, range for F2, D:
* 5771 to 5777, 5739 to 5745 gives 1.76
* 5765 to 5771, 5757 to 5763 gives 2.17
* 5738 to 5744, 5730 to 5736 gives 4.08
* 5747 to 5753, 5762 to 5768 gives 1.95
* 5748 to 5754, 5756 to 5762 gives 1.73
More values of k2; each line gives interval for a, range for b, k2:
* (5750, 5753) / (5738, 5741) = 3.2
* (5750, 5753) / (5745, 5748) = 3.0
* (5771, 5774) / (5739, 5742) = 7.2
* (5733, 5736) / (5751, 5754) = 3.7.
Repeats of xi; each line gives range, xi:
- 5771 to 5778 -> 21.2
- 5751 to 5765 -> 7.6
